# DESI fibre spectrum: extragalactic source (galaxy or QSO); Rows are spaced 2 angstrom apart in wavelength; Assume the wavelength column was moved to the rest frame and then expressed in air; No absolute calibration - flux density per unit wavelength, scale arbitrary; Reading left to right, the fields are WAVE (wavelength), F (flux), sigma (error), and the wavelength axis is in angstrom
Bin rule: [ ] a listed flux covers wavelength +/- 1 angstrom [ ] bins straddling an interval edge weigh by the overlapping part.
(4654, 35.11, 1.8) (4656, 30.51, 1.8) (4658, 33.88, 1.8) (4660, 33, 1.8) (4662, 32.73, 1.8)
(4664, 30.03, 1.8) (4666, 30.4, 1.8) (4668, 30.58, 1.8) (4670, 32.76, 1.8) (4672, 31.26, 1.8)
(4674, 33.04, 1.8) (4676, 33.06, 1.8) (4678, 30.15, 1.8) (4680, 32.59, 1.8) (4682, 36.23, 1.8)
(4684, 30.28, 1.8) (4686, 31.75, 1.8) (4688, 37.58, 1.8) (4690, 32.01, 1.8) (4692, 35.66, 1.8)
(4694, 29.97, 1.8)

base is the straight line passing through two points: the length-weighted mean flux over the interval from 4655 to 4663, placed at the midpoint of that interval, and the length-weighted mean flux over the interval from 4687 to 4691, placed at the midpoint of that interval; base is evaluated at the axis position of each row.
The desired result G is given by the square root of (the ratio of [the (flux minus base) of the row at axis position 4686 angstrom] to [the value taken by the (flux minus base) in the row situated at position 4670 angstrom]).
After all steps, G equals 2.2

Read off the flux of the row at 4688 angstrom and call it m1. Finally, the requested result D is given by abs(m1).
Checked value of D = 37.6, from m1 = 37.58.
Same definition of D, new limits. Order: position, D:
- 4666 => 30.4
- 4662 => 32.7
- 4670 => 32.8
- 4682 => 36.2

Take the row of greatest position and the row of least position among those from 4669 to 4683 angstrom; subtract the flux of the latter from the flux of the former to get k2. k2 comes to 3.5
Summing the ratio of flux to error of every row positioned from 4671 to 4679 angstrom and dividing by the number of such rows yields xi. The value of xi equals 17.7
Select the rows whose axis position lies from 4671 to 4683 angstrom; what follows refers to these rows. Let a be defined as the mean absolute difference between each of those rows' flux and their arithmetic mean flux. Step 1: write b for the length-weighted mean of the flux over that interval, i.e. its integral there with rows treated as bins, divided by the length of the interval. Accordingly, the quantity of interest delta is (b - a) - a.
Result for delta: 29.9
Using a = 1.39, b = 32.7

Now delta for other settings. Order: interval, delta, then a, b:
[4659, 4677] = 29.6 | 1.16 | 31.9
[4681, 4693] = 28.8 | 2.57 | 33.9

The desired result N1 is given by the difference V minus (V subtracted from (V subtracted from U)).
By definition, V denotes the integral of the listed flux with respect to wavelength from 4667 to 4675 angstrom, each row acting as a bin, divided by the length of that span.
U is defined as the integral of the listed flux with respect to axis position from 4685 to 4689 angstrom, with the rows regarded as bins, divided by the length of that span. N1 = 61.1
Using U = 34.7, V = 31.9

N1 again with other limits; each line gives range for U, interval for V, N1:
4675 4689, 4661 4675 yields 61.5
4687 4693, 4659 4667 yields 59.5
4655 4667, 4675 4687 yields 65.3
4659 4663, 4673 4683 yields 66.2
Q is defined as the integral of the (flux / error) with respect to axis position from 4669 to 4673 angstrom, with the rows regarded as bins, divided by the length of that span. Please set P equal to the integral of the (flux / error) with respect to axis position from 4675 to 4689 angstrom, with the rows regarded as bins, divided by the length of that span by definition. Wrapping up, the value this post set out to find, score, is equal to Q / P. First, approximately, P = 18.4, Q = 17.8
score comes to 0.967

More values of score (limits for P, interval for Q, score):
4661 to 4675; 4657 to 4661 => 1.060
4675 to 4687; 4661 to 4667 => 0.960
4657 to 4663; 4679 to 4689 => 1.015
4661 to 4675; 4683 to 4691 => 1.043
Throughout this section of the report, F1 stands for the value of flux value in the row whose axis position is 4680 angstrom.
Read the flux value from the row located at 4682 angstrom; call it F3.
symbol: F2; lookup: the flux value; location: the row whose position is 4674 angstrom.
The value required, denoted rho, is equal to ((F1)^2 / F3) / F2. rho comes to 0.89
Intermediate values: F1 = 32.59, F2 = 33.04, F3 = 36.23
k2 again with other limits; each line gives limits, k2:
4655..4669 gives 0.1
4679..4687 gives -0.8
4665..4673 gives 0.9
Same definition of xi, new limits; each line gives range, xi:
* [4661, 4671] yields 17.4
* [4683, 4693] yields 18.6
